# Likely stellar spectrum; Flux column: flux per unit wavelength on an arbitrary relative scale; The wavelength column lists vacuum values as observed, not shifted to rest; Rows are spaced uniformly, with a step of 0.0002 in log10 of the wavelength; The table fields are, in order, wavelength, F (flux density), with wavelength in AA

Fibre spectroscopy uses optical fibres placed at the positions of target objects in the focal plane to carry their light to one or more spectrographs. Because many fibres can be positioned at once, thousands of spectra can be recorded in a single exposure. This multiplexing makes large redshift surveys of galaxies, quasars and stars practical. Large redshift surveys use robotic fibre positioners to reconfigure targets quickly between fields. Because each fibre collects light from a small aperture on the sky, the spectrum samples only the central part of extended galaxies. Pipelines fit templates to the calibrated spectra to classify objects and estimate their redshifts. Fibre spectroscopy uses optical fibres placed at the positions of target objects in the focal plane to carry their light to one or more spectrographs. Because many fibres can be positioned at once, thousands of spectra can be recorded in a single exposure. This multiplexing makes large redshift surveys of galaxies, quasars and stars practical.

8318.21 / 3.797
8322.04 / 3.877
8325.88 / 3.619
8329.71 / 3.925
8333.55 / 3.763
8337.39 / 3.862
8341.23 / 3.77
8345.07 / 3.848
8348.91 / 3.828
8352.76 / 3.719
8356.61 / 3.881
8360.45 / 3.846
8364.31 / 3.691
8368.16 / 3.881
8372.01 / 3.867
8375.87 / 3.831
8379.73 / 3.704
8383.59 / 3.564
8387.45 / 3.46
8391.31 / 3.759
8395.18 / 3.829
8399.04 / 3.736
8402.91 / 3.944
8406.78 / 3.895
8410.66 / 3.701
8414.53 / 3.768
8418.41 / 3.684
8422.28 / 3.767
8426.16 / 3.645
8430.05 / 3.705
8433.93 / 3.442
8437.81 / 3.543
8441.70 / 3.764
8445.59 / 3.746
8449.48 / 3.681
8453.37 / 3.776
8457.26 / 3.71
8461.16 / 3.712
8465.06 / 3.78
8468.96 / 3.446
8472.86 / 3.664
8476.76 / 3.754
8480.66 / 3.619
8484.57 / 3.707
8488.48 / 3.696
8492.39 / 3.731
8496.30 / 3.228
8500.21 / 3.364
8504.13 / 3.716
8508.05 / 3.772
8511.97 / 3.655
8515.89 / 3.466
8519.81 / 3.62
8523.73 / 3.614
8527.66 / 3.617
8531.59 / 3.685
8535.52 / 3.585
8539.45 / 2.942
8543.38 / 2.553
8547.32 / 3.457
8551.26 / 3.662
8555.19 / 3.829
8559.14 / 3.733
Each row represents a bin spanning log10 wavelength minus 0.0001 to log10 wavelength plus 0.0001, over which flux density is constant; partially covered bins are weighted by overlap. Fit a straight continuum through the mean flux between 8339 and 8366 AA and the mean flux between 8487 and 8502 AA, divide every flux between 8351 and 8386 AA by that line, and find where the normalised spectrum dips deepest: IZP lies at 8383.59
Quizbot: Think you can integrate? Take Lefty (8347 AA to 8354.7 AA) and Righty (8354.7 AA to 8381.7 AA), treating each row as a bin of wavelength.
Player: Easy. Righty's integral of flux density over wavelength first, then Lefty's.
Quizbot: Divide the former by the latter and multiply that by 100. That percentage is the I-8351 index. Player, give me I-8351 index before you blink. 355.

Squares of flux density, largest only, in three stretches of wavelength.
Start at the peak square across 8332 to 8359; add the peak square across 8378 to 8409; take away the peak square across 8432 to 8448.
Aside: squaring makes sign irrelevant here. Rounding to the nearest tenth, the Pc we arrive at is 16.4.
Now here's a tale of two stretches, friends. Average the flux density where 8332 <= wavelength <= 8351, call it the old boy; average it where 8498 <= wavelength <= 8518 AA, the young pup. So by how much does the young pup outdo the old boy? -0.22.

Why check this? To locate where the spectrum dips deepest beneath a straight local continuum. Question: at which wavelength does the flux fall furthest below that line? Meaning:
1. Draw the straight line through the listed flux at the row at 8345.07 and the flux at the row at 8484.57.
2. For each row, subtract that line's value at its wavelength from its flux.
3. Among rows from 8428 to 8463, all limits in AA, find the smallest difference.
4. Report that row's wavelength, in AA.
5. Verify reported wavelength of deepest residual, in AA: 8433.93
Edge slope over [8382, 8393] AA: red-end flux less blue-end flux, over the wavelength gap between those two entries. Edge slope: 0.025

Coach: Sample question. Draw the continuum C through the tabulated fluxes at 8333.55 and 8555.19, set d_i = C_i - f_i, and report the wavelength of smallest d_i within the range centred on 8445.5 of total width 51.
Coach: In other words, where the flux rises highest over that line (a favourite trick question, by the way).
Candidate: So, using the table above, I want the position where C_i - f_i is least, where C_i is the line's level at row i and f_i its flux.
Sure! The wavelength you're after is 8465.06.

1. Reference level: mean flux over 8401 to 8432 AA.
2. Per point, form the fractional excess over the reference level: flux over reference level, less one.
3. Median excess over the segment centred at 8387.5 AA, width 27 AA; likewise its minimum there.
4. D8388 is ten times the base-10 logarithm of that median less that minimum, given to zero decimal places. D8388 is -11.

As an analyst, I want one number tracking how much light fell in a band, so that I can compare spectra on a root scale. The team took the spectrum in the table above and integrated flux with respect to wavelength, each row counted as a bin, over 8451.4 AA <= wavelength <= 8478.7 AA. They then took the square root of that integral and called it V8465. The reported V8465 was 10.04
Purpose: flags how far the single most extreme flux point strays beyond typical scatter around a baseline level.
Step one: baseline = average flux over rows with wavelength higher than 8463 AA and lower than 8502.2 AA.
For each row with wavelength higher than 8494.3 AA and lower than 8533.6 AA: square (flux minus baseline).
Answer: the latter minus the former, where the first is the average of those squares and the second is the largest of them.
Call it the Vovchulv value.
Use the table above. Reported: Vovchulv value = 0.11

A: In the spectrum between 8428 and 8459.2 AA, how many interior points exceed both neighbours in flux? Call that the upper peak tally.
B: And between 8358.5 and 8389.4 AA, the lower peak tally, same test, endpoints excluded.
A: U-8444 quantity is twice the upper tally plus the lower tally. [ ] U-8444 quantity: 5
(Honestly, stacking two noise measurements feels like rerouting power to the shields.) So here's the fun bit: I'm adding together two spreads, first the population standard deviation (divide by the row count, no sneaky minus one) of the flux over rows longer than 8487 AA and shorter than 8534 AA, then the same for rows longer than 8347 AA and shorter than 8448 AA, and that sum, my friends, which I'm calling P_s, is 0.28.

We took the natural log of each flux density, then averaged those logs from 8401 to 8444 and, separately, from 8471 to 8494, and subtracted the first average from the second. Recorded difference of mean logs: 0.00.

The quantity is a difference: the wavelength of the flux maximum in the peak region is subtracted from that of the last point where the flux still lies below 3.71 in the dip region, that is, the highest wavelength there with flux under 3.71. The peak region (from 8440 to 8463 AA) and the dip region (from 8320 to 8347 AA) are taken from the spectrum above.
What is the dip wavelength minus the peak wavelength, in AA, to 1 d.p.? -127.5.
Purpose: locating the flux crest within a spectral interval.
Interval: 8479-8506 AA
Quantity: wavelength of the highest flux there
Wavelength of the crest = 8492.39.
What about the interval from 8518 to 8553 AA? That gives 8531.59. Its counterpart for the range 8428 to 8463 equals 8453.37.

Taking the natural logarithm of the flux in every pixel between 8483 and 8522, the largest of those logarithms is 1.33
